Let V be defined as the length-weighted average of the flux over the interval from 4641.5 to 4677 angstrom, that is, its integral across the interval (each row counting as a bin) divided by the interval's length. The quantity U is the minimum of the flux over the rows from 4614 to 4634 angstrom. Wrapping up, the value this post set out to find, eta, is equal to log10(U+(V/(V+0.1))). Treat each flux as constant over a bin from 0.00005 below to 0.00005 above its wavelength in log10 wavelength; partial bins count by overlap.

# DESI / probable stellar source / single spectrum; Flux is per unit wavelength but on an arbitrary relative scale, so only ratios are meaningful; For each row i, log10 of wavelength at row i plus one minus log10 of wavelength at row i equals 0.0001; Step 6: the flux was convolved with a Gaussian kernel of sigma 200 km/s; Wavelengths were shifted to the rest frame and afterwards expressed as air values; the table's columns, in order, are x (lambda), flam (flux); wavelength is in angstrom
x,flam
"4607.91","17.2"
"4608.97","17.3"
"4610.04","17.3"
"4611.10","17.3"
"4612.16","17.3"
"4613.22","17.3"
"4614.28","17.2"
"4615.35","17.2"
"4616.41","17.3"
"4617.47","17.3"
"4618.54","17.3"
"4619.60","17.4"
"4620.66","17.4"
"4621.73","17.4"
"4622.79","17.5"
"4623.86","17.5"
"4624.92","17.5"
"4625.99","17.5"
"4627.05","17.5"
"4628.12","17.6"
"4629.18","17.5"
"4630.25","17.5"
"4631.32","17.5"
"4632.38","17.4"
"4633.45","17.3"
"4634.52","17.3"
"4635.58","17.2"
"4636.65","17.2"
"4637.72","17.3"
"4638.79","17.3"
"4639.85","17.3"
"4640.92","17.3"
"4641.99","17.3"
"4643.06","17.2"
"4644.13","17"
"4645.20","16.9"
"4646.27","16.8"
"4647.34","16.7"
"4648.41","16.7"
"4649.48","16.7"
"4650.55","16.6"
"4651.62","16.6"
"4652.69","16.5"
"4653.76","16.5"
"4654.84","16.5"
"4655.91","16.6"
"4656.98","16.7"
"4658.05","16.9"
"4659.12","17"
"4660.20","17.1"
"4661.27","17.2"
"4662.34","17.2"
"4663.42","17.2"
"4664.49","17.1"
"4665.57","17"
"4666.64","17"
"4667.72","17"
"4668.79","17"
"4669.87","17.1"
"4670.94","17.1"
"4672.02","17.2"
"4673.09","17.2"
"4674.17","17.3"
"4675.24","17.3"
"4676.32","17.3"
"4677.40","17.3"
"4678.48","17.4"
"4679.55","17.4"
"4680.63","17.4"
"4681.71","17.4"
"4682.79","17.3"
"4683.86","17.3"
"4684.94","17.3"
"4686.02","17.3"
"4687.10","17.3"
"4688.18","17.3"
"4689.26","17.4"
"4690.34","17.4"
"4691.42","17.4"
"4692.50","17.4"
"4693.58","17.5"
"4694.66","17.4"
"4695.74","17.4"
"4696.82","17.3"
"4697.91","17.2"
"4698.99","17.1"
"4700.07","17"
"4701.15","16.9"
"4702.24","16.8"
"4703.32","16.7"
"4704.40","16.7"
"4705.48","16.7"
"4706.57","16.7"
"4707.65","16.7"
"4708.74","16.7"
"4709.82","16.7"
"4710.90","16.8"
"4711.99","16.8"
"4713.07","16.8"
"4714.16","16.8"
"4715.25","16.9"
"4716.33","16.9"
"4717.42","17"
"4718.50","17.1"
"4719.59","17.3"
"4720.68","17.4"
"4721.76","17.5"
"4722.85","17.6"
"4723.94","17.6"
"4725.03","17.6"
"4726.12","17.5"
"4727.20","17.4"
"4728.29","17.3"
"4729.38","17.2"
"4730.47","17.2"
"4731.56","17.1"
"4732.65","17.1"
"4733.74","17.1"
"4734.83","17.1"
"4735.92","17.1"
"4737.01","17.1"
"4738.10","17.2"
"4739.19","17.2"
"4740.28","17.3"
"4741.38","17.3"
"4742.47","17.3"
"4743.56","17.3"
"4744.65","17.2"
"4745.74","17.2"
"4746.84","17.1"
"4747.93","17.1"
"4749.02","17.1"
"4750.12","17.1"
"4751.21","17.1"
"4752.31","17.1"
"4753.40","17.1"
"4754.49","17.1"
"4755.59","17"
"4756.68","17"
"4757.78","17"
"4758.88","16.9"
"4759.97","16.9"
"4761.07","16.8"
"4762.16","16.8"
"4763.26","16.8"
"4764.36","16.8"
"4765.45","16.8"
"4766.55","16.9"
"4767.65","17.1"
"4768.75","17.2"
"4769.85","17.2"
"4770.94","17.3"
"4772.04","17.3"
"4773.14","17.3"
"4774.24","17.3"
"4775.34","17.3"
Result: 1.26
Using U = 17.2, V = 16.95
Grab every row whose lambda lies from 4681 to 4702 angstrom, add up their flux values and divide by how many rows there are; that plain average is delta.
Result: 17.3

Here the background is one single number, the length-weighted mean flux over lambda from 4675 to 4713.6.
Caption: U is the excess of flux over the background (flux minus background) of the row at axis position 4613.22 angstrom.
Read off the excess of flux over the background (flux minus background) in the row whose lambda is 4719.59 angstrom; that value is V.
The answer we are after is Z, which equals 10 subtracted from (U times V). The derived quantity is -9.97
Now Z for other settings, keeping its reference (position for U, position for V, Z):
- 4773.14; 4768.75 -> -9.99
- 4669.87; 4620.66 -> -10.01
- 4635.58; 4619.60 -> -9.98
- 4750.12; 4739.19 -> -10.00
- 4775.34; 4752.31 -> -10.01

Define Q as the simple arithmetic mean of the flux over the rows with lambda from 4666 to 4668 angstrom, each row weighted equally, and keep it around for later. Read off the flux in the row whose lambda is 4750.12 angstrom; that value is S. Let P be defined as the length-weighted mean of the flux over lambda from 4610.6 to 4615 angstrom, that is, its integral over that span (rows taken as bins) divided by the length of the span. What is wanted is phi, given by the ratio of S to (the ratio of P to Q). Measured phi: 16.8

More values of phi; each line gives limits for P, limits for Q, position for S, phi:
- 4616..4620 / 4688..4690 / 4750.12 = 17.1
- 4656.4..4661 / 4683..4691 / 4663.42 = 17.6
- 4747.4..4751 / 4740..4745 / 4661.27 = 17.4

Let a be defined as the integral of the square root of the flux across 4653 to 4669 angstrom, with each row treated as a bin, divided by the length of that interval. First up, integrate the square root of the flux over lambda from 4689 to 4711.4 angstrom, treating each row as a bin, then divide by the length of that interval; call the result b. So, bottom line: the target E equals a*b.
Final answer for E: 17.0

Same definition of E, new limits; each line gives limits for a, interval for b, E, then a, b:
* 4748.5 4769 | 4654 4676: 17.0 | 4.12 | 4.13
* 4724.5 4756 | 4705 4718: 17.0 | 4.15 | 4.10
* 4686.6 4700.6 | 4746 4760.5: 17.2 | 4.16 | 4.13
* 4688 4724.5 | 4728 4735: 17.1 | 4.13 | 4.14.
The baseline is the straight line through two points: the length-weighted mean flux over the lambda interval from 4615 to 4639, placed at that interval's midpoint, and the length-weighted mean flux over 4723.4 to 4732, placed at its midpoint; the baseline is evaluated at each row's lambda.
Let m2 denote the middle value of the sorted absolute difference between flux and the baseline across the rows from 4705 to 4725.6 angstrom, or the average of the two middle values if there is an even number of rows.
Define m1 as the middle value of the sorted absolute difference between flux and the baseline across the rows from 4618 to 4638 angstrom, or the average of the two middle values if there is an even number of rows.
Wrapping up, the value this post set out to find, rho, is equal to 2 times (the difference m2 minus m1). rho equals 0.7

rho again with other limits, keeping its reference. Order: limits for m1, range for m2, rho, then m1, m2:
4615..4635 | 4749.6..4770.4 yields 0.5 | 0.11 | 0.4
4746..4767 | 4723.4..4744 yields -0.4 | 0.36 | 0.2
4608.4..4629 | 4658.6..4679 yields 0.2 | 0.09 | 0.2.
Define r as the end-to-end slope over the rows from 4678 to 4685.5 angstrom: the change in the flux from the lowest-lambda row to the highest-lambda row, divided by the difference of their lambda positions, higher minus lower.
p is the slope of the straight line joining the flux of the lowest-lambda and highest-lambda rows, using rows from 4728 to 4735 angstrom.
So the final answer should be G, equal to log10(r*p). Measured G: -3.32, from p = -0.031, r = -0.02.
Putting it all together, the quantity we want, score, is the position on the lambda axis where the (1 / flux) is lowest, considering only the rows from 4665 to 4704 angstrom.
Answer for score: 4693.58 angstrom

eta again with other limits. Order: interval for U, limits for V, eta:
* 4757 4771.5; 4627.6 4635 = 1.25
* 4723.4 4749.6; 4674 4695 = 1.26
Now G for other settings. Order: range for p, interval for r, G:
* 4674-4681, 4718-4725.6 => -2.93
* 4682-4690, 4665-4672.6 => -3.32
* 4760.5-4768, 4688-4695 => -3.15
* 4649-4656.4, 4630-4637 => -3.14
